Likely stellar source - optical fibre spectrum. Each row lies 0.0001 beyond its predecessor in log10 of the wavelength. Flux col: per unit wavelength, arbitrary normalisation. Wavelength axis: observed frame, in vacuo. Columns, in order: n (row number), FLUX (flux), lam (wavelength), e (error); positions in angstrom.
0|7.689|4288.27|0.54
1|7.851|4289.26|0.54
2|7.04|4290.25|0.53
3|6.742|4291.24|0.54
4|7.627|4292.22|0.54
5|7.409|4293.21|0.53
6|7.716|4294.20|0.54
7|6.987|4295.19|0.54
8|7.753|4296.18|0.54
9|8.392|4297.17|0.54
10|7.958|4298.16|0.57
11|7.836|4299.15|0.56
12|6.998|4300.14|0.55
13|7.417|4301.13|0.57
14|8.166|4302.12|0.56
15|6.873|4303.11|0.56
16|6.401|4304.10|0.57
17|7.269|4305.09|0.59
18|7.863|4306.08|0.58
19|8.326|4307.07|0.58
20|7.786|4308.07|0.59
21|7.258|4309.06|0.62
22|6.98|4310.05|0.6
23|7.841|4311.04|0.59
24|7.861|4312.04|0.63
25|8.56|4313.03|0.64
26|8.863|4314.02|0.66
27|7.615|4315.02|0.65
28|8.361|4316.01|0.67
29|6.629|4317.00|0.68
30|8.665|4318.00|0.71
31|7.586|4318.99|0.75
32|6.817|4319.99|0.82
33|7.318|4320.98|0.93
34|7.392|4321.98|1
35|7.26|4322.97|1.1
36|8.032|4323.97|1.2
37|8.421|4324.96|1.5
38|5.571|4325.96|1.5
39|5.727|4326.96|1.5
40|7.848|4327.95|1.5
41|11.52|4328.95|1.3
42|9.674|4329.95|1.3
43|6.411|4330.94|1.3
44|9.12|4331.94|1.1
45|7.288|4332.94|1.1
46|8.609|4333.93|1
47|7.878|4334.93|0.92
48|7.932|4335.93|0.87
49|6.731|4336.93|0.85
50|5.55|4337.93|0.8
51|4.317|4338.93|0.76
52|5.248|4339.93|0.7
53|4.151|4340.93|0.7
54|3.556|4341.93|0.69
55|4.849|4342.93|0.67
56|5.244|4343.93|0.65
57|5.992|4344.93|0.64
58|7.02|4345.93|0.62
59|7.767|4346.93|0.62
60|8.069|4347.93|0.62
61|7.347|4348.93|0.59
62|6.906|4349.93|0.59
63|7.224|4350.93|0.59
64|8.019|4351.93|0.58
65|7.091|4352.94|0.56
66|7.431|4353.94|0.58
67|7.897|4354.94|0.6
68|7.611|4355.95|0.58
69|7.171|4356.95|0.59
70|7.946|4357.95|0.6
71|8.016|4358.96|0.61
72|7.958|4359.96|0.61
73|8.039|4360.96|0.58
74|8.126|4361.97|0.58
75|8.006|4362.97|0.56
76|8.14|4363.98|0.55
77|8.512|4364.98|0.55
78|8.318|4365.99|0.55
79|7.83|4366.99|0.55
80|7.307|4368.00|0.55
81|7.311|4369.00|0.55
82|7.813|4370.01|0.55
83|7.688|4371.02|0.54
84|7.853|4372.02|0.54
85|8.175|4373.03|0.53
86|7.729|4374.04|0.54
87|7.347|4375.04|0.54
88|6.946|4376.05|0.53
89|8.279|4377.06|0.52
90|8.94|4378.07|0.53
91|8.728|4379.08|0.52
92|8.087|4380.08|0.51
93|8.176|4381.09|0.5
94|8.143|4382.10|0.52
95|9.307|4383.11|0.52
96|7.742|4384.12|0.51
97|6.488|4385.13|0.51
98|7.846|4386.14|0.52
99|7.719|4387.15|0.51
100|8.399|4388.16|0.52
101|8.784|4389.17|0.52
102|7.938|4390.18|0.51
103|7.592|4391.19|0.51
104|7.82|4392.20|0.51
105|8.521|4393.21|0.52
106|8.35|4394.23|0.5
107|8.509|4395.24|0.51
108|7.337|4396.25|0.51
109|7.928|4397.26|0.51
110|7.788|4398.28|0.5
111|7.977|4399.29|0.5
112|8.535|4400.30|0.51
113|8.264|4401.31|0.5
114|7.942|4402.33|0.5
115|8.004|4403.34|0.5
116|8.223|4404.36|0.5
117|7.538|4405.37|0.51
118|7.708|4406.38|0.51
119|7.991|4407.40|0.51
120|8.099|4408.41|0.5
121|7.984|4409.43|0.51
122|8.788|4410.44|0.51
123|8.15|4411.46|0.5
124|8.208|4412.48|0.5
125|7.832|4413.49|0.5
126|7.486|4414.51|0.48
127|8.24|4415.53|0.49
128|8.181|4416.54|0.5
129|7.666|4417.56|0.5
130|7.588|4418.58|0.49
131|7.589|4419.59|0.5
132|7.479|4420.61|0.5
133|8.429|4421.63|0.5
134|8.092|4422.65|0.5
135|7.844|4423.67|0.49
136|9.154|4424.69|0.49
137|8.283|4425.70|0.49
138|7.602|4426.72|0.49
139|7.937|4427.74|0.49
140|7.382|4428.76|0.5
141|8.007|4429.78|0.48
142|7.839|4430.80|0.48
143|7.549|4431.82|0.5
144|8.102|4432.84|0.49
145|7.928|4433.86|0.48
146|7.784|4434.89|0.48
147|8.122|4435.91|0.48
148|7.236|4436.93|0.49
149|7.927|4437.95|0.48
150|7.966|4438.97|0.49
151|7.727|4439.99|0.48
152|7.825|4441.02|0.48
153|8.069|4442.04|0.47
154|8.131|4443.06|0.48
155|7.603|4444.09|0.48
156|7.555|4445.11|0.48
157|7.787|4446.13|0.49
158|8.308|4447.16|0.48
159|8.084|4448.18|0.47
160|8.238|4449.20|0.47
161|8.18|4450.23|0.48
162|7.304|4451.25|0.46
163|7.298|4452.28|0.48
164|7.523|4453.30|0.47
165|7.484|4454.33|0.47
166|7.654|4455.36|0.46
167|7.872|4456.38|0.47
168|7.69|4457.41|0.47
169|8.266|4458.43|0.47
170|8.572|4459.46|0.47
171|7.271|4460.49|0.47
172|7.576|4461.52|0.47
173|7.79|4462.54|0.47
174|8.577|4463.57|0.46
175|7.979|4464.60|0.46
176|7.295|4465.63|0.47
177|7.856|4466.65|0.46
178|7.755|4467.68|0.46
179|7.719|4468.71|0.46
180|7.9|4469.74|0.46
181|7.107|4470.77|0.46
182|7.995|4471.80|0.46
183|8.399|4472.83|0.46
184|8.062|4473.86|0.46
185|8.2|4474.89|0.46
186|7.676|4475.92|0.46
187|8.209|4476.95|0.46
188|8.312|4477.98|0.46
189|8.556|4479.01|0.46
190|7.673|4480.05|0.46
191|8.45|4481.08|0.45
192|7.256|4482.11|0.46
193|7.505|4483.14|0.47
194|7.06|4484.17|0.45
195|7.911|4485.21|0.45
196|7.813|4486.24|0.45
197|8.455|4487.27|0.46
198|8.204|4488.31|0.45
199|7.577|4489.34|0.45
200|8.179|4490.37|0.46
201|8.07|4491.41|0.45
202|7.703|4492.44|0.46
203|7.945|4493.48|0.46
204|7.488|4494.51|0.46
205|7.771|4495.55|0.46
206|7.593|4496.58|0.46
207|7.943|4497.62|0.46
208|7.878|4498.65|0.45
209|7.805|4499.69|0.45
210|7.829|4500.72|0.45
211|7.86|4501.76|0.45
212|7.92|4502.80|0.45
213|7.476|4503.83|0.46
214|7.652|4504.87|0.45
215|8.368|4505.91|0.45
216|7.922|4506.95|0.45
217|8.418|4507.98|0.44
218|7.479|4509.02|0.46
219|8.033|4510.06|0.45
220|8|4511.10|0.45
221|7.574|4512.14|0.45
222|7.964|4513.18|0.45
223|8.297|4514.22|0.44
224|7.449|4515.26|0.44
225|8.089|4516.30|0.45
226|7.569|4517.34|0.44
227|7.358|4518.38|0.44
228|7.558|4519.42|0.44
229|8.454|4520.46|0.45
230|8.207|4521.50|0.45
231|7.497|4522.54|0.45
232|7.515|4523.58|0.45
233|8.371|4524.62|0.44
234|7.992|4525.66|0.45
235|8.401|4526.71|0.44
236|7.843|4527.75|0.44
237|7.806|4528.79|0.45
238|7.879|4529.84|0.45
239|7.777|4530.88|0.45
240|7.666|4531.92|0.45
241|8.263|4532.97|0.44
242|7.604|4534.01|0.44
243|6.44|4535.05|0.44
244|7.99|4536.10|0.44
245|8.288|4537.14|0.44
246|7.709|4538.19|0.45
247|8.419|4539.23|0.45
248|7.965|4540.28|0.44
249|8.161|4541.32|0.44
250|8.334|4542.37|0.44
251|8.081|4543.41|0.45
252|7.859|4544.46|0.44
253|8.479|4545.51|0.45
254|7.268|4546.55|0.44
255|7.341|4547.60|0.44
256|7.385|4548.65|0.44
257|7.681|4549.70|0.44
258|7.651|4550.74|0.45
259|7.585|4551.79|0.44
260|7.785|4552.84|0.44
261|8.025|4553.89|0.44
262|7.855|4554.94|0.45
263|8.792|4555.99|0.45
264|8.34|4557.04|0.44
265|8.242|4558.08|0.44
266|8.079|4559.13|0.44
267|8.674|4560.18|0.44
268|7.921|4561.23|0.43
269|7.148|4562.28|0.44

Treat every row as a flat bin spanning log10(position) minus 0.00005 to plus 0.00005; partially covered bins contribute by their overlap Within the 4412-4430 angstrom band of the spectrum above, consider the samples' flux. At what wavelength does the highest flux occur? 4424.69 angstrom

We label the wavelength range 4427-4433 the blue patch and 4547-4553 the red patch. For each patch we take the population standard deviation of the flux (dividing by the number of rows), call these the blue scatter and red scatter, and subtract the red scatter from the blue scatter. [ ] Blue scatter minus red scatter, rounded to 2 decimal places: 0.10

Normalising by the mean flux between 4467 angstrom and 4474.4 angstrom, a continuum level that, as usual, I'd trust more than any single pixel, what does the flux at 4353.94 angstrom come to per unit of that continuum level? 0.95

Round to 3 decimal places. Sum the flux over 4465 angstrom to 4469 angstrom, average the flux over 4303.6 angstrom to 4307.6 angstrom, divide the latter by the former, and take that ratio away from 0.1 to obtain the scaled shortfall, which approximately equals -0.144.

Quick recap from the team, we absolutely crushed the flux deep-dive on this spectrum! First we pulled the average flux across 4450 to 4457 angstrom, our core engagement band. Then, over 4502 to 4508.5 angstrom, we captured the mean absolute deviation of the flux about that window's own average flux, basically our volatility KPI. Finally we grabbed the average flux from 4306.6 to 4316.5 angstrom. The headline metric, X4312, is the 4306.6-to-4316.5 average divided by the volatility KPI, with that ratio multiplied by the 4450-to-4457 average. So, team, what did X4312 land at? 209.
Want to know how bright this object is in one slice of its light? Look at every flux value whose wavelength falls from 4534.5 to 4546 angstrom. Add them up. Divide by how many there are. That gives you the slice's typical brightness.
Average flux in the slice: 7.97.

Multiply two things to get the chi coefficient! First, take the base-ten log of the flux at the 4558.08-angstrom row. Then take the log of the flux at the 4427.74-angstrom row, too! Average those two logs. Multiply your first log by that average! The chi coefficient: 0.832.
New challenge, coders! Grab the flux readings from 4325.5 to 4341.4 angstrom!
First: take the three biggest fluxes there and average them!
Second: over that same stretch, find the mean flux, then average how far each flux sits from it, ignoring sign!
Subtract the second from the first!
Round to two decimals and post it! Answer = 8.47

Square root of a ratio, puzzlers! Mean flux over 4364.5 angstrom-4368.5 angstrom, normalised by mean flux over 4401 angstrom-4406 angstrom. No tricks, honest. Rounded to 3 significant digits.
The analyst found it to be 1.00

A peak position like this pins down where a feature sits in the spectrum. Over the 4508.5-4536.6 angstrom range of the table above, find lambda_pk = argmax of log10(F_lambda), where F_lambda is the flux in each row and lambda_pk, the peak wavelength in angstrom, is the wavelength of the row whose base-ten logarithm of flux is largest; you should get 4520.46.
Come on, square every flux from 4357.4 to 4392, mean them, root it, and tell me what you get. 8.00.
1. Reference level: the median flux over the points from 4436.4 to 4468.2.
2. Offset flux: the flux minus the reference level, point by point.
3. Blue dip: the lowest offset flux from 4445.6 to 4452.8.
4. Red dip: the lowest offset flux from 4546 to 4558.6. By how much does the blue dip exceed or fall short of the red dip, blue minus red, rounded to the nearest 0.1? 0.0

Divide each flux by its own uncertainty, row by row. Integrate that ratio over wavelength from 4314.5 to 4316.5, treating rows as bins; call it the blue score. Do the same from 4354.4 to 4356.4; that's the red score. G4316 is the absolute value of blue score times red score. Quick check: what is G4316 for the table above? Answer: 634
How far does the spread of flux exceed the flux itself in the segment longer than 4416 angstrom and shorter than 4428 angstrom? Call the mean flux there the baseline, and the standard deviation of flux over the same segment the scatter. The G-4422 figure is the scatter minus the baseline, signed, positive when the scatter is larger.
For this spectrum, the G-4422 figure -7.5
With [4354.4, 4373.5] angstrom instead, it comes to -7.5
